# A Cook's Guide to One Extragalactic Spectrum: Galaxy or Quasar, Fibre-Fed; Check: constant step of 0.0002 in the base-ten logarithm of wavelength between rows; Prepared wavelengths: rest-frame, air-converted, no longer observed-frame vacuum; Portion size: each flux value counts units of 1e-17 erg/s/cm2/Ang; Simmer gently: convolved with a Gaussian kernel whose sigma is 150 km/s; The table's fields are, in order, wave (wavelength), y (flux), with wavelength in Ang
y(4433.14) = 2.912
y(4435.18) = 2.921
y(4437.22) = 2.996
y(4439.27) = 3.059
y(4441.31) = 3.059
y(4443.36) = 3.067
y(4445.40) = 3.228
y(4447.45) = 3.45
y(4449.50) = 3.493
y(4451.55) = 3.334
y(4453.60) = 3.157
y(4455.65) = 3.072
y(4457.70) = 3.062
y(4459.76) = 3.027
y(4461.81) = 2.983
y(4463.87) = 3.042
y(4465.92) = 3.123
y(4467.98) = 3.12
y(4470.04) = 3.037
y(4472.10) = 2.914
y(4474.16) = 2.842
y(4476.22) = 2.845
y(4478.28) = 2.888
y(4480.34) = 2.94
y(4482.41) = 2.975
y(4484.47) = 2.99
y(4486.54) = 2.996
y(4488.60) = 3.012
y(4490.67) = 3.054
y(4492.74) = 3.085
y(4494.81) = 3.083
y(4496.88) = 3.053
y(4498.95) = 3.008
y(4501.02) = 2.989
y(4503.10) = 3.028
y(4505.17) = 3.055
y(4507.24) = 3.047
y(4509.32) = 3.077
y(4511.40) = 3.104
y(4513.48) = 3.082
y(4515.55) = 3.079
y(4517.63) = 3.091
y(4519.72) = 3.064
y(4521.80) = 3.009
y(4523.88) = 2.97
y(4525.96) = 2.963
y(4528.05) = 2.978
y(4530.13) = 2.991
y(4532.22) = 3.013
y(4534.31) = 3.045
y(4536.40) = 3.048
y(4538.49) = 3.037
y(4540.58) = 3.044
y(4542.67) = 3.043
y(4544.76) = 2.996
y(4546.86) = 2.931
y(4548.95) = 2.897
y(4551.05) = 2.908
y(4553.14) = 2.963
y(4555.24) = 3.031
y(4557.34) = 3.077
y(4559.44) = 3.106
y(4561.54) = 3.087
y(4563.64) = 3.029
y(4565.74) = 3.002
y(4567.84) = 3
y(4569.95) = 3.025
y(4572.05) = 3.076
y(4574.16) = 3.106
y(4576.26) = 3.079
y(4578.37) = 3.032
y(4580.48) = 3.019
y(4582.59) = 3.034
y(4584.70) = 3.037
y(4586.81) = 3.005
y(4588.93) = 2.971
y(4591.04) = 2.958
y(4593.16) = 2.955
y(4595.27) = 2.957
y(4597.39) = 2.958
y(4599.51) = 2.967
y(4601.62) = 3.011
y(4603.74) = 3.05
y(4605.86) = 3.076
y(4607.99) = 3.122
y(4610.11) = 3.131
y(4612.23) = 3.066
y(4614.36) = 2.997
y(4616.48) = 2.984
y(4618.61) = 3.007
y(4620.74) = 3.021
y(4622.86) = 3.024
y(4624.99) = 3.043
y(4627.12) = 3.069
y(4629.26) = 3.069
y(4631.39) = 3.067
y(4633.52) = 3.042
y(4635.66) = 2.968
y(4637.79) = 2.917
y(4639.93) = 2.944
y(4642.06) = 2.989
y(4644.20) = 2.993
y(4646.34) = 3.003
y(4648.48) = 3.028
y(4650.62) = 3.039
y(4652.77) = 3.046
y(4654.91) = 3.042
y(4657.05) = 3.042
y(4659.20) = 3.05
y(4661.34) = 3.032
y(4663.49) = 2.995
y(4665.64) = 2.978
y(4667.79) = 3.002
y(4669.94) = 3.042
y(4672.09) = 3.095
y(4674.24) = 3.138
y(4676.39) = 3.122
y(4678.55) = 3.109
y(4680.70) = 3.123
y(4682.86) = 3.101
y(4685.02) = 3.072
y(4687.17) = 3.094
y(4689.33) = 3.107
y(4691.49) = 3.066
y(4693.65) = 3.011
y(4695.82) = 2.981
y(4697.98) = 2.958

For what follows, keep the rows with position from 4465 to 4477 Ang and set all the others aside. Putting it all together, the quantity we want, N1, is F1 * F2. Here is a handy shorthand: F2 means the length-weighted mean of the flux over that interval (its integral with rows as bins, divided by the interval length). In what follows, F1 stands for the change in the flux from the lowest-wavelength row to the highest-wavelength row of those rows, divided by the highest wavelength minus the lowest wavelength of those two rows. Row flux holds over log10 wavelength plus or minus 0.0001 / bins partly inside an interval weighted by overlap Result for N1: -0.08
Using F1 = -0.03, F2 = 2.98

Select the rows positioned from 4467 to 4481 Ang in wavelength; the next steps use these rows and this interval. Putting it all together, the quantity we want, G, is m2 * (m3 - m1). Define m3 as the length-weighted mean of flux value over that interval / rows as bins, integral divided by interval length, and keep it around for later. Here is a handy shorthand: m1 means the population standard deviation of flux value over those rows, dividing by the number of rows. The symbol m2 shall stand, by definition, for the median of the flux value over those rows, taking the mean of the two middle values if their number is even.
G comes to 8.29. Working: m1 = 0.10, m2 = 2.91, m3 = 2.94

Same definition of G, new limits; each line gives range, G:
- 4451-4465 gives 9.13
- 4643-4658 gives 9.14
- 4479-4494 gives 8.87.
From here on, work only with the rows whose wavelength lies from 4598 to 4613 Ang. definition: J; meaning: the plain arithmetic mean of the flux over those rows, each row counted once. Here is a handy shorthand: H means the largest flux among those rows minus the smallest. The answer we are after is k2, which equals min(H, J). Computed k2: 0.16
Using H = 0.164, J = 3.06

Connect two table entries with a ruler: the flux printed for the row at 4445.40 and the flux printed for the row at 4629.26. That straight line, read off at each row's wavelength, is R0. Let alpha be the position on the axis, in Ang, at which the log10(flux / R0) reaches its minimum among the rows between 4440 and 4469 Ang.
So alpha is 4461.81 Ang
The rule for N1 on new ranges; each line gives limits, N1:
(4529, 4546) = 0.00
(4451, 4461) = -0.12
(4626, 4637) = -0.04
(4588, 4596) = -0.01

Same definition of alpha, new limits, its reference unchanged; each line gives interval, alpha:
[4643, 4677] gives 4644.20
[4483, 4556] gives 4548.95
